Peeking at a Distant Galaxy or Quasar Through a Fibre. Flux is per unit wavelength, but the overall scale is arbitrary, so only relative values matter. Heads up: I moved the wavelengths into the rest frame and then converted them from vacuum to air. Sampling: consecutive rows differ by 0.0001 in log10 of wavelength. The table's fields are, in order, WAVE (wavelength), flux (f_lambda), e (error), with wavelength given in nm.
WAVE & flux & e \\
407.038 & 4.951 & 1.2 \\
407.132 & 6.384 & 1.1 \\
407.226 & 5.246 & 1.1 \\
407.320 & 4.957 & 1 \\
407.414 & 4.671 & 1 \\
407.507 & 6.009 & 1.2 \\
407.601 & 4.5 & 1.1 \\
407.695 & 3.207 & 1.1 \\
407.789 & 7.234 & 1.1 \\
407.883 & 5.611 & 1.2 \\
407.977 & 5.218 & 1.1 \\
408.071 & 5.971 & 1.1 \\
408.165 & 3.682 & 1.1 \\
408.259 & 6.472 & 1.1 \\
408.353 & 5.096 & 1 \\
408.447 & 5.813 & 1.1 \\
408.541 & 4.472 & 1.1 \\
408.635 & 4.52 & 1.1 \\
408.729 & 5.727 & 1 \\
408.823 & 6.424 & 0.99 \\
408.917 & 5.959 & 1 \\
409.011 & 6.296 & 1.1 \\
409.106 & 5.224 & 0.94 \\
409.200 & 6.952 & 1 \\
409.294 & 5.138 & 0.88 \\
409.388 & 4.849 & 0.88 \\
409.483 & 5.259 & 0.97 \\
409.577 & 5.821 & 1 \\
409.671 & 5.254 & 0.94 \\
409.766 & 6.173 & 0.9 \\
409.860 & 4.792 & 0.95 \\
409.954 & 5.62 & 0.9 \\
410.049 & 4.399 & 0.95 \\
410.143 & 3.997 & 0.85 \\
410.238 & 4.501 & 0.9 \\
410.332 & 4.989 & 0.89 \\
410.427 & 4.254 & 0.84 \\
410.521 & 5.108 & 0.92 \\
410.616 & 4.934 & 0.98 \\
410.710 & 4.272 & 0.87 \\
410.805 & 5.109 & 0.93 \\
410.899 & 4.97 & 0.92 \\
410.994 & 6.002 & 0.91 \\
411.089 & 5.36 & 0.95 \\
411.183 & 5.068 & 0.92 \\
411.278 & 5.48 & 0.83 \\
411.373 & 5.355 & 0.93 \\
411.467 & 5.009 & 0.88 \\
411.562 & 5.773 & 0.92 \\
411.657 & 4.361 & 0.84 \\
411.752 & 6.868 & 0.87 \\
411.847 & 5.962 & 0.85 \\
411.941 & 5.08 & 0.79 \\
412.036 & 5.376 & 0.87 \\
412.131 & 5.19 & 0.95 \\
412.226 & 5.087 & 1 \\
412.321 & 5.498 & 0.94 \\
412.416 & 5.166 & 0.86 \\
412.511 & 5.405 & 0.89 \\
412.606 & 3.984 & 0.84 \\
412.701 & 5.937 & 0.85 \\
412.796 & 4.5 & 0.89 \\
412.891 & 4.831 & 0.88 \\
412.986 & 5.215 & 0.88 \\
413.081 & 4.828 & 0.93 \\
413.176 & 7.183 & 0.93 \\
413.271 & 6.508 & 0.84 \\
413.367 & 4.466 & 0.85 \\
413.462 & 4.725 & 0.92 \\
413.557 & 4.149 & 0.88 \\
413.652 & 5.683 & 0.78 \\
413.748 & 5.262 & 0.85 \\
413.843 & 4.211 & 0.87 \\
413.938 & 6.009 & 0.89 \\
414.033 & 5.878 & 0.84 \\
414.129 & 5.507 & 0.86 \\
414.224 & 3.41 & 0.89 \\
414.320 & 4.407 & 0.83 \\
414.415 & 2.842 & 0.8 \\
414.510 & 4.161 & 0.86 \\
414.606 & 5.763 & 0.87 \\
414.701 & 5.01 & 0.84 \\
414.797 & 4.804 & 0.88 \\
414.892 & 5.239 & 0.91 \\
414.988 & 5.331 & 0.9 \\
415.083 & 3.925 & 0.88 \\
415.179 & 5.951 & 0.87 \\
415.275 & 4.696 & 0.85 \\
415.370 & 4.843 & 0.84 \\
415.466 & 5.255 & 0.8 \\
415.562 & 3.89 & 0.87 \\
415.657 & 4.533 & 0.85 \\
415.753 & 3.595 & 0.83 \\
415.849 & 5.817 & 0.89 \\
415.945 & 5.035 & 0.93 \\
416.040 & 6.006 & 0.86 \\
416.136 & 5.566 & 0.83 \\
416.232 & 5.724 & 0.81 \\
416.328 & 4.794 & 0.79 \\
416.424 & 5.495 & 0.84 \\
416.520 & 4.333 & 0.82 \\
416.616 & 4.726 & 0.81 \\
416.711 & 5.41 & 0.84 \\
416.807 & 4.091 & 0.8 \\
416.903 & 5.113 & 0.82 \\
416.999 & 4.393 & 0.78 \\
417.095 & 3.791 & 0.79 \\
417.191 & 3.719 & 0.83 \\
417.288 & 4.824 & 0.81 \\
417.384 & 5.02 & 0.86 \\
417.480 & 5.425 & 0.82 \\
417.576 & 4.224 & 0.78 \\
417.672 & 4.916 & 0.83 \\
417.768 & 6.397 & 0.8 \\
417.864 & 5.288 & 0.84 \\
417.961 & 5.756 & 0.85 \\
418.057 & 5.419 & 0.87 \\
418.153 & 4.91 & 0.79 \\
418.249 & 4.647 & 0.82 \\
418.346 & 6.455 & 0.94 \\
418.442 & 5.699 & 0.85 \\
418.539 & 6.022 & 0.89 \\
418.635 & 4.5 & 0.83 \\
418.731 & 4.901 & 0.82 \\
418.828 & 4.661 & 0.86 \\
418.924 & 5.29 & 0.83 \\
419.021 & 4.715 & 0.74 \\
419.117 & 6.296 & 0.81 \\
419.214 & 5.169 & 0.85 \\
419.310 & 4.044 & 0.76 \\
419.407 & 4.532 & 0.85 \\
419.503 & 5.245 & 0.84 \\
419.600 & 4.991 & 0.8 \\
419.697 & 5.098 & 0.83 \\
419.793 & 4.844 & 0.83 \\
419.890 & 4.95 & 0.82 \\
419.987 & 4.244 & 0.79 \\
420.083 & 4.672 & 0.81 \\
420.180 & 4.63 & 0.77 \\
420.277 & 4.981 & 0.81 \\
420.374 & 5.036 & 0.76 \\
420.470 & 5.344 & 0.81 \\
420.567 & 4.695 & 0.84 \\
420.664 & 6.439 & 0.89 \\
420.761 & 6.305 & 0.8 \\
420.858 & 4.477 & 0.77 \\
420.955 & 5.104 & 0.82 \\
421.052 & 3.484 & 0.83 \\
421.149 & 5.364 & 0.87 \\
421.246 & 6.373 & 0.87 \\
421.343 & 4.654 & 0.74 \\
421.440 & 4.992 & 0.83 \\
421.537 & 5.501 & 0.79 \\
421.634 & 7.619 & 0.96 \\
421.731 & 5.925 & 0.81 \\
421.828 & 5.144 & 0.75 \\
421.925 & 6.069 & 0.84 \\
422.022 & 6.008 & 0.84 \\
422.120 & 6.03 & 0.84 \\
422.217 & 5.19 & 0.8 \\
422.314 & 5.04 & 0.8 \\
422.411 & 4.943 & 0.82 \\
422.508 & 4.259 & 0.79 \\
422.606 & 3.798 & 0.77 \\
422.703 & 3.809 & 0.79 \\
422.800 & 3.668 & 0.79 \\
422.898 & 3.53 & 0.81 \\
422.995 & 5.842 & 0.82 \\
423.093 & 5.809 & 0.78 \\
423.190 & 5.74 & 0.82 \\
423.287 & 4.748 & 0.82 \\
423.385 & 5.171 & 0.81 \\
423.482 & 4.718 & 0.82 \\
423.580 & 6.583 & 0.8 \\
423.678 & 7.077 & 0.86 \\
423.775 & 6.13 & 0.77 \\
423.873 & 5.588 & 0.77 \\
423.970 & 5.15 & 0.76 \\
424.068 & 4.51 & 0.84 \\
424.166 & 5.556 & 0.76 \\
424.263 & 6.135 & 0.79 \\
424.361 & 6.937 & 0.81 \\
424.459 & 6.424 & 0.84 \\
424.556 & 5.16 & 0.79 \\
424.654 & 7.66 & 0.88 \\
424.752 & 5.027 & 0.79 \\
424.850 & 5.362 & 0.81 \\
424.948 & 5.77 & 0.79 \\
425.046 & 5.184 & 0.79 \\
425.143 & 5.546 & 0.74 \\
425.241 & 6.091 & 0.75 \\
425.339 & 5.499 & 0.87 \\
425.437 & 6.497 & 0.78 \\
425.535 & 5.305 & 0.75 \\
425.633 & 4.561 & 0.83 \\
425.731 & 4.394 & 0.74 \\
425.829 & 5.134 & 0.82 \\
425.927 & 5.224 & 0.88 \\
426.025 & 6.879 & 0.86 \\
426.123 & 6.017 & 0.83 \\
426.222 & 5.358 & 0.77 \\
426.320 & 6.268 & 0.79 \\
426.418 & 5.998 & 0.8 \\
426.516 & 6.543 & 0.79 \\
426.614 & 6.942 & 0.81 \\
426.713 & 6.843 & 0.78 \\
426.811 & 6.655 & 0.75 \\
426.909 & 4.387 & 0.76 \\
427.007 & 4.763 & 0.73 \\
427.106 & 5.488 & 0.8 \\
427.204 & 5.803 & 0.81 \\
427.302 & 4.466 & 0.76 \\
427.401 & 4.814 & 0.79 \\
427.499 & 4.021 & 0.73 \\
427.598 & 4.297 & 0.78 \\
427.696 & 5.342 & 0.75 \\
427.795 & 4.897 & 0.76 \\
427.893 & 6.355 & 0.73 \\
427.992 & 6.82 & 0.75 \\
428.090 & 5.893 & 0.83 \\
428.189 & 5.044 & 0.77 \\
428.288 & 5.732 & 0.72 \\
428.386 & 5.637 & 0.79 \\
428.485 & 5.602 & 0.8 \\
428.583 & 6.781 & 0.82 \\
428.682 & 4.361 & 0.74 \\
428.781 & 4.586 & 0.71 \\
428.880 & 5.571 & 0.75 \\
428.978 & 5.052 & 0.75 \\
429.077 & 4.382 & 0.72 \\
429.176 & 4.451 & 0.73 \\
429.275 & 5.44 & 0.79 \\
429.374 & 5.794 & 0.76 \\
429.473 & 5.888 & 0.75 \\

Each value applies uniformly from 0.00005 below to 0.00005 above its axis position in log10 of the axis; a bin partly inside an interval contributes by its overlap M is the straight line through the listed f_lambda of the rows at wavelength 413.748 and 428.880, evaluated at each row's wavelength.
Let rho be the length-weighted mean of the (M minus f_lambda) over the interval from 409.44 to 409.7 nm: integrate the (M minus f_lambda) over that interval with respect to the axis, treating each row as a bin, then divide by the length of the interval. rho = -0.3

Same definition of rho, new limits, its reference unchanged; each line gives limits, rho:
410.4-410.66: 0.4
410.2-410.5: 0.6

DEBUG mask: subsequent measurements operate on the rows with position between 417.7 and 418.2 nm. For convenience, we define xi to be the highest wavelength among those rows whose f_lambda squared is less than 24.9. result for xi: 418.153 nm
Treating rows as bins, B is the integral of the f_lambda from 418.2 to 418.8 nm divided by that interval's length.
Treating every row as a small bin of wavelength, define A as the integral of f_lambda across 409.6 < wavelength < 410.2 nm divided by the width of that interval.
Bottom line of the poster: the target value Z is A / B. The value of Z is 0.95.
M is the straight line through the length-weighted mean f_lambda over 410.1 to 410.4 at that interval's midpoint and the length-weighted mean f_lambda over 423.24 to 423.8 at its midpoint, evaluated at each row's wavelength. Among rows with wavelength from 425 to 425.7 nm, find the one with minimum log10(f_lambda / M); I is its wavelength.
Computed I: 425.633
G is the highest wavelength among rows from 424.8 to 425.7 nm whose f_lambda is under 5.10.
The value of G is 425.633 nm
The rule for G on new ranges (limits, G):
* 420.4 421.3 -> 421.052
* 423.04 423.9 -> 423.482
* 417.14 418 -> 417.672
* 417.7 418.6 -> 418.249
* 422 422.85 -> 422.800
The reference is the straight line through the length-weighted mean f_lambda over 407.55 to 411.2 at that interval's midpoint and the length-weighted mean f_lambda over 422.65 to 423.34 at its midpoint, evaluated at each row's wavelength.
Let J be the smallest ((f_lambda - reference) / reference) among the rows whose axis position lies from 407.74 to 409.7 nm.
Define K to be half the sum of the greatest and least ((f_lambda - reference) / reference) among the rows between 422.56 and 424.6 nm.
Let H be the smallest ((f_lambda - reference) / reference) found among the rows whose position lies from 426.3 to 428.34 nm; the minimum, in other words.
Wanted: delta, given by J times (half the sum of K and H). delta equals -0.001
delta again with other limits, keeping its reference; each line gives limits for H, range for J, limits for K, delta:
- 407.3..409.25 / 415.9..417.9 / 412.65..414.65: 0.051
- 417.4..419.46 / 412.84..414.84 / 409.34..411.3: 0.043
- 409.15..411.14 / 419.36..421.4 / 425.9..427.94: 0.005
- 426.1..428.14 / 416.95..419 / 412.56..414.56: 0.017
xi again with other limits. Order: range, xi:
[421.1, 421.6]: 421.343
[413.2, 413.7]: 413.557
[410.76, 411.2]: 410.899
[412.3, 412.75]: 412.606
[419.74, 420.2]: 420.180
